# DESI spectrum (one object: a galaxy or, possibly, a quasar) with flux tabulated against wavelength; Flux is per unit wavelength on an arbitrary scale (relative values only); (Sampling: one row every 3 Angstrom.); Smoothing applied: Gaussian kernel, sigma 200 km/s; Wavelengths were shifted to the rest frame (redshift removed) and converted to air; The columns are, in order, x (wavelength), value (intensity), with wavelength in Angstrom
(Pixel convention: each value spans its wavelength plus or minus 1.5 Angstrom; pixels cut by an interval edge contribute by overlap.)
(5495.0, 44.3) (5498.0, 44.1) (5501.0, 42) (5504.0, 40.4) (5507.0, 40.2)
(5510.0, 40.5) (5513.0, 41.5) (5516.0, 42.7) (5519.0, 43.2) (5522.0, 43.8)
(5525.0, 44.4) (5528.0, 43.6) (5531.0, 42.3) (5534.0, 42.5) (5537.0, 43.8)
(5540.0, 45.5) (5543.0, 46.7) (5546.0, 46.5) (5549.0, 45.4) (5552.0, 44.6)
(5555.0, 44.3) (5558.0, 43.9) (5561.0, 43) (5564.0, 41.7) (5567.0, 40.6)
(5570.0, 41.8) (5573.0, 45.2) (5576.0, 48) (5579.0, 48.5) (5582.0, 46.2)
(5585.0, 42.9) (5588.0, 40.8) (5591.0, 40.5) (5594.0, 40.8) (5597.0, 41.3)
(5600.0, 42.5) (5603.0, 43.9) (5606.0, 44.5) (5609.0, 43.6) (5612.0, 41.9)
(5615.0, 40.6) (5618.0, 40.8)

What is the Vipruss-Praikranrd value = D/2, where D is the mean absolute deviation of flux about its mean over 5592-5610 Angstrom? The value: 0.62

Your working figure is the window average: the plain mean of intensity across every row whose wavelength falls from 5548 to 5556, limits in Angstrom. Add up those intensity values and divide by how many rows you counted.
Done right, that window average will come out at 44.8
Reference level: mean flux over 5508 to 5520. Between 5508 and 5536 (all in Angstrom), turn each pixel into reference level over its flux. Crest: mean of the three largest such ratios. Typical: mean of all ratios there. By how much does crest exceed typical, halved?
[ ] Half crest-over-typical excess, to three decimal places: 0.015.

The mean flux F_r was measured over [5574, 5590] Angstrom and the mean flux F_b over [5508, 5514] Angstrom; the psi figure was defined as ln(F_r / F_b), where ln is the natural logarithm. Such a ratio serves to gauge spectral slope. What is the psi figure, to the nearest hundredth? 0.10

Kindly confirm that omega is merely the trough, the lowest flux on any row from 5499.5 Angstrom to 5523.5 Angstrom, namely 40.2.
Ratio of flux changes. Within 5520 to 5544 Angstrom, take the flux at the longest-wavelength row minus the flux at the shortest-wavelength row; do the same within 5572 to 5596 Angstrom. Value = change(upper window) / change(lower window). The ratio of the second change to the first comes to -2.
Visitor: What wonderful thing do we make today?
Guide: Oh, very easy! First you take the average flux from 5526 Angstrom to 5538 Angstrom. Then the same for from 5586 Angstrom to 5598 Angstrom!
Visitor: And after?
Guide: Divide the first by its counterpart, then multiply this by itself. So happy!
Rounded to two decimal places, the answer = 1.11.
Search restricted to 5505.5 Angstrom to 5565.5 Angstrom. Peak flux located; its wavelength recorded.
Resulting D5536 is 5543.0 Angstrom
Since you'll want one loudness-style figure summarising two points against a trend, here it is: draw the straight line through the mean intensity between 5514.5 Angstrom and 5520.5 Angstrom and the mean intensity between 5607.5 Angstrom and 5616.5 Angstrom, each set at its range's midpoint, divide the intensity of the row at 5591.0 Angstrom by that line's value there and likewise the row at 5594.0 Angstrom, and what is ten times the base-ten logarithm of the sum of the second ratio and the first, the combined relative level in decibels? 2.85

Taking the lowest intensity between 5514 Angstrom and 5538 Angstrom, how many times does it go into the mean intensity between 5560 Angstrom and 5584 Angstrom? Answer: 1.05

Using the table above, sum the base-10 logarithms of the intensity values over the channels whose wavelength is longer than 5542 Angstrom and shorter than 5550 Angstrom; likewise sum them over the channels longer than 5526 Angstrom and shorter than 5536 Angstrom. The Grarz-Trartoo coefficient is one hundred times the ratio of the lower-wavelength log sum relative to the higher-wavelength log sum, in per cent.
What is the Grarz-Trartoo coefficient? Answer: 98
